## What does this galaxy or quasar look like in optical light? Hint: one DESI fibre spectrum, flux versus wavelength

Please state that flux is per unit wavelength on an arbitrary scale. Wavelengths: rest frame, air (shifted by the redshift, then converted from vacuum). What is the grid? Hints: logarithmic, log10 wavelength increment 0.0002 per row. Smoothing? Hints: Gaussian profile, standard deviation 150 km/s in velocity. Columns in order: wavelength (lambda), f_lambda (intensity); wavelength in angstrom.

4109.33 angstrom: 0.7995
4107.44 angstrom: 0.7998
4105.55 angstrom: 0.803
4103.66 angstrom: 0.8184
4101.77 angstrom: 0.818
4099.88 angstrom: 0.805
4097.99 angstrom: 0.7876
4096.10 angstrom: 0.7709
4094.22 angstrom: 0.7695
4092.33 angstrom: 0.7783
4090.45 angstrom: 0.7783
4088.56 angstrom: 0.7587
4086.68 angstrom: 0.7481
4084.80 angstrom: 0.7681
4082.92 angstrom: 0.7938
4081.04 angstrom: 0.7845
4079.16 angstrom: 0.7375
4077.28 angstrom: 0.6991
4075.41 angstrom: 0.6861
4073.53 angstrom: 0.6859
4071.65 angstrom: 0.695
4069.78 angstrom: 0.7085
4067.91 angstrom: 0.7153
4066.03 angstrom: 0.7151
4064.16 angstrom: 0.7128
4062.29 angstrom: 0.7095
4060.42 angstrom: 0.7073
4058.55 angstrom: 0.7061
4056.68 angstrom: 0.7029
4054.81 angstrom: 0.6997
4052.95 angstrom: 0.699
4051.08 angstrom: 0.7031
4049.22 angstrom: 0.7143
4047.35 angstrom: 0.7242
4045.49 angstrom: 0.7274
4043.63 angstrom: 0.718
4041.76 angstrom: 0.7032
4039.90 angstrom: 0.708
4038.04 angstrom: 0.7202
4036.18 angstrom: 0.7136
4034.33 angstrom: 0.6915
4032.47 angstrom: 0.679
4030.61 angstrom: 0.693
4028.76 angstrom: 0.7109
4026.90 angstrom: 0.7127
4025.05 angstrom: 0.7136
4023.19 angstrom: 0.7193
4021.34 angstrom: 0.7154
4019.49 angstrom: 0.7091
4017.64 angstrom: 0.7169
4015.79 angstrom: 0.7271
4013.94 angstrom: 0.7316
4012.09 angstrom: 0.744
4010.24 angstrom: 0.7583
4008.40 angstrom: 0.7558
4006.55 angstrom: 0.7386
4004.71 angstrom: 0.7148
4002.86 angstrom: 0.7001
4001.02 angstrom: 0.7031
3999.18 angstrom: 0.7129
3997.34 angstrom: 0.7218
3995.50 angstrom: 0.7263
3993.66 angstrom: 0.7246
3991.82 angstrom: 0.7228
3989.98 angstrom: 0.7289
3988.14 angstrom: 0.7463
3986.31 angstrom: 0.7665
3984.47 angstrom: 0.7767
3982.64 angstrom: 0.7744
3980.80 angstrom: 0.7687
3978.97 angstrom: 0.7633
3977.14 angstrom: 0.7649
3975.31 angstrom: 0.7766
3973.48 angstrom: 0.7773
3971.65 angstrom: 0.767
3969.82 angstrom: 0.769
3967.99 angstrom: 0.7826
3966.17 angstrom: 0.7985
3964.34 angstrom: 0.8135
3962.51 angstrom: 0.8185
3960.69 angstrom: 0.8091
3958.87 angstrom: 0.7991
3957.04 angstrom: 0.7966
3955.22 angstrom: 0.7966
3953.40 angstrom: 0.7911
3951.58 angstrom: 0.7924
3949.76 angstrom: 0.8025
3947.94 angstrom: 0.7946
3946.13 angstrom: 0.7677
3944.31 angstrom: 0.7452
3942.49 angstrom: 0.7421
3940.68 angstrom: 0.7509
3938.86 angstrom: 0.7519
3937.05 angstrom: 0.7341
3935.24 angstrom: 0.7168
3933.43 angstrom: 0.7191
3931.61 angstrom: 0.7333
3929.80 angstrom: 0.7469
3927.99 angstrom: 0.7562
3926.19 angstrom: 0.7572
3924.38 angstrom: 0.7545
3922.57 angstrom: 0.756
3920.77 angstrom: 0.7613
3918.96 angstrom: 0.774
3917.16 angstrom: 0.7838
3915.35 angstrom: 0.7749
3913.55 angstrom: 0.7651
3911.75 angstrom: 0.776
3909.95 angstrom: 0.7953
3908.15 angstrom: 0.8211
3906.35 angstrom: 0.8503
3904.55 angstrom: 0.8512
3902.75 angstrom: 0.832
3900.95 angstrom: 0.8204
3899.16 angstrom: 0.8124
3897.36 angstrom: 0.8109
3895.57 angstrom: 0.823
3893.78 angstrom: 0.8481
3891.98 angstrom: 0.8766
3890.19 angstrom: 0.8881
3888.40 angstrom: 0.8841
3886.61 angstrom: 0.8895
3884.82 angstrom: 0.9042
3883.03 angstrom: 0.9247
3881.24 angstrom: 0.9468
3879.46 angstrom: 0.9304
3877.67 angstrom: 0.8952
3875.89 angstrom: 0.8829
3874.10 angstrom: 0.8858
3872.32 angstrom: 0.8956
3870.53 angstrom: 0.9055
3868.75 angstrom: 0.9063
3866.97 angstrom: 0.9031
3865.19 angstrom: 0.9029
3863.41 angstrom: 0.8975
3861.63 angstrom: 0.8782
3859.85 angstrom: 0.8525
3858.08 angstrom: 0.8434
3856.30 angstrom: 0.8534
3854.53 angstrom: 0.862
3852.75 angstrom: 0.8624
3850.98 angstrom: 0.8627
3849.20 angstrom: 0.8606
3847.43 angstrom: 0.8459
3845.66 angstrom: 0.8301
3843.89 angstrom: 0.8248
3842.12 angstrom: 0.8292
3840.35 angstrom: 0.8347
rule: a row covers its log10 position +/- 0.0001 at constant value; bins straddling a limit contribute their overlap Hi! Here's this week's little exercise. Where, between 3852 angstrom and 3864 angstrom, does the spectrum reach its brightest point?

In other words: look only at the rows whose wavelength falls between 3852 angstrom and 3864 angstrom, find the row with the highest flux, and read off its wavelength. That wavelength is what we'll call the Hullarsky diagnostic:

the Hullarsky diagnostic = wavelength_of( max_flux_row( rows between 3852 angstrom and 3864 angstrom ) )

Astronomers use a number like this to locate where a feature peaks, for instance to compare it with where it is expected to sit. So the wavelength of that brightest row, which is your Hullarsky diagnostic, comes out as 3863.41 angstrom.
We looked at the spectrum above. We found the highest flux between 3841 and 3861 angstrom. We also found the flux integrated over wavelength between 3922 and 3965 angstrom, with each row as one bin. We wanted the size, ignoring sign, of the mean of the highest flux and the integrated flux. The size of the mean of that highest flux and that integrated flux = 17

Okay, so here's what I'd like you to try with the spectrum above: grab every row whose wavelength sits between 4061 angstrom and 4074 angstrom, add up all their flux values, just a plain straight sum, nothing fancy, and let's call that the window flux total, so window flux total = 4.94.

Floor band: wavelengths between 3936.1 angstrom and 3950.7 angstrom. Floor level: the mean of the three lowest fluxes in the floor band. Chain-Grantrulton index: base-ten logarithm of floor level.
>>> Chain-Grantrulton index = -0.13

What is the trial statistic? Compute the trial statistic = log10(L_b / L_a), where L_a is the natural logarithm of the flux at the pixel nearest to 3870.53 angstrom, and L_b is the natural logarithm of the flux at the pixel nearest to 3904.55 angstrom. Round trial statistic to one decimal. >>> 0.2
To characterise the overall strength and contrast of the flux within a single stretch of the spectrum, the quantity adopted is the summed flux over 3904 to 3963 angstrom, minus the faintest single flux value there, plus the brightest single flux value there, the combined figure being 26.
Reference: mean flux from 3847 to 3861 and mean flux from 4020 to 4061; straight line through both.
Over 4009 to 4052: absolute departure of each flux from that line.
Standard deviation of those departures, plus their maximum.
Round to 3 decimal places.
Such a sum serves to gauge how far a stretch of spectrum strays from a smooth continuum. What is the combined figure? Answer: 0.045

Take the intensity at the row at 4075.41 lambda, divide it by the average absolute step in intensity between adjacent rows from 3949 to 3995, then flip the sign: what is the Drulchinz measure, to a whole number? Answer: -90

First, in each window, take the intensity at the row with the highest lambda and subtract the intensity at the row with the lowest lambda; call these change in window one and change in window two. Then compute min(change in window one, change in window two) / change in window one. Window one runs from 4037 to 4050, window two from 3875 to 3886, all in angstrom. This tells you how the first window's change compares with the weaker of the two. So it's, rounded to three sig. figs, 1.00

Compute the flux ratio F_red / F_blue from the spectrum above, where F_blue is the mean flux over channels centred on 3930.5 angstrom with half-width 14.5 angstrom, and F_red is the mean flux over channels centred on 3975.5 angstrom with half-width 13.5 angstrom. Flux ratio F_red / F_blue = 1.04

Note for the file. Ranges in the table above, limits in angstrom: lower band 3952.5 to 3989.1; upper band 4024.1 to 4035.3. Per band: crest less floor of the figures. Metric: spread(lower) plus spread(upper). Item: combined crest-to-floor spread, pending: 0.107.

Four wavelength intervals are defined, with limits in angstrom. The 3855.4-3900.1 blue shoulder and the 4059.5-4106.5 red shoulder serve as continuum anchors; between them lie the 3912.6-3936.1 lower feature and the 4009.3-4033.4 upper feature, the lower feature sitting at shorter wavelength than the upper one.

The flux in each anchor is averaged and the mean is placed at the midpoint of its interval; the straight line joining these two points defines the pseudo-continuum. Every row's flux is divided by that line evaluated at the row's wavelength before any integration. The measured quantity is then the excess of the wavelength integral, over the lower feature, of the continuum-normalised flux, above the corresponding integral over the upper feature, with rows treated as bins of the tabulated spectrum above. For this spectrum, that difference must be -1.1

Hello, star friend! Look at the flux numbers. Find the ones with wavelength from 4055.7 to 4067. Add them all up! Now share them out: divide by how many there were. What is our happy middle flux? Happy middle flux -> 0.71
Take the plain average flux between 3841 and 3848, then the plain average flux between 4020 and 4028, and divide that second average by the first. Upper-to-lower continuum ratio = 0.86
